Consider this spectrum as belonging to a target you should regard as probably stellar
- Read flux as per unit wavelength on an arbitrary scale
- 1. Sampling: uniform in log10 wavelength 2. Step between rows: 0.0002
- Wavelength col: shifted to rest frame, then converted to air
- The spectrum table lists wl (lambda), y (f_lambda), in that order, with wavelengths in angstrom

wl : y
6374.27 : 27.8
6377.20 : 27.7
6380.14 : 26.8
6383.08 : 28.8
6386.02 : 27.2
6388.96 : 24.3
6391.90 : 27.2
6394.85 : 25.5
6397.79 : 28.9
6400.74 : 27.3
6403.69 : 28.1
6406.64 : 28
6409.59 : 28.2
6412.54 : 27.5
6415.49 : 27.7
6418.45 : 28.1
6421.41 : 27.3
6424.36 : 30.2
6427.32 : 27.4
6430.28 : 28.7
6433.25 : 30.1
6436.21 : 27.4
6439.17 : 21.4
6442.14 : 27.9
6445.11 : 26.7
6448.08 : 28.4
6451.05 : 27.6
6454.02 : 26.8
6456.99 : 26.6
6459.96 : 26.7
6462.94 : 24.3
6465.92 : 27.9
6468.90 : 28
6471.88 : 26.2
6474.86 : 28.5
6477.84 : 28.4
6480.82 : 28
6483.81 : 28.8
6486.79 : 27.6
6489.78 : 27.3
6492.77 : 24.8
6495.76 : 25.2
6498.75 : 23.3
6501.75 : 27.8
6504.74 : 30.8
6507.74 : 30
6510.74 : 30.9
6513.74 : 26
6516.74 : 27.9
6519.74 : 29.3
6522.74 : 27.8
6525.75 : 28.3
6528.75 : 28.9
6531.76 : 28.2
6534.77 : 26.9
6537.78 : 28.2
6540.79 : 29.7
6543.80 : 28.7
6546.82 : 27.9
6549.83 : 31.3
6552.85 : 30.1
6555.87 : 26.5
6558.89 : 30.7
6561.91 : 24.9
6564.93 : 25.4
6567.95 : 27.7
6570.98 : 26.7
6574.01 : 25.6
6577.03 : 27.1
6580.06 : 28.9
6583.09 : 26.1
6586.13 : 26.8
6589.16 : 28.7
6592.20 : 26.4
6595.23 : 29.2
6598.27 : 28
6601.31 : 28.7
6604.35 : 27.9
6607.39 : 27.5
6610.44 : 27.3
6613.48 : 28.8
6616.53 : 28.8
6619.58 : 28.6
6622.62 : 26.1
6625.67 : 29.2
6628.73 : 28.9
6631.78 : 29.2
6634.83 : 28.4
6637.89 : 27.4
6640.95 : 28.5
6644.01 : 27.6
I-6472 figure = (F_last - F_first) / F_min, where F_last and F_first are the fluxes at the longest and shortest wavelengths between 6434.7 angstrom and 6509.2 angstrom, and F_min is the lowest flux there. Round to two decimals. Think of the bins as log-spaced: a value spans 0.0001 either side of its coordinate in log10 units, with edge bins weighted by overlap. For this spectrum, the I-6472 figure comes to 0.12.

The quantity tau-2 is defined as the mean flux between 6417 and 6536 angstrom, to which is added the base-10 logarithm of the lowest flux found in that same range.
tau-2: 28.9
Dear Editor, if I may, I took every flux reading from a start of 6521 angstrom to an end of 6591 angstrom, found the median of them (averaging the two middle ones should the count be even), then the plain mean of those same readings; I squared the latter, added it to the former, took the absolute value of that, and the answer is 805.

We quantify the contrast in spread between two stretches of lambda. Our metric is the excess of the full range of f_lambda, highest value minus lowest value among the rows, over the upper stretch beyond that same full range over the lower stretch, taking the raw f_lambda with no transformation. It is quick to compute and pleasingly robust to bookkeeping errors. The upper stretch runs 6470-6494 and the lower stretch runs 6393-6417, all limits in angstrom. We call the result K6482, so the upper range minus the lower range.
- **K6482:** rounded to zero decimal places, 1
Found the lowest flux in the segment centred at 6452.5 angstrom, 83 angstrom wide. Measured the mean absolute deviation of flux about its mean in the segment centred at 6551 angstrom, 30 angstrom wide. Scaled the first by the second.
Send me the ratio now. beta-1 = 12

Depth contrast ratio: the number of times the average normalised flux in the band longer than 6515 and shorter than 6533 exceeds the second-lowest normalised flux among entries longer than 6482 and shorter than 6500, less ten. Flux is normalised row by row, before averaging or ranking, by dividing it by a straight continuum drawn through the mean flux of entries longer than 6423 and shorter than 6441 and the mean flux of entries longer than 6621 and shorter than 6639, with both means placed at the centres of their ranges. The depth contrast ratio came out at -8.86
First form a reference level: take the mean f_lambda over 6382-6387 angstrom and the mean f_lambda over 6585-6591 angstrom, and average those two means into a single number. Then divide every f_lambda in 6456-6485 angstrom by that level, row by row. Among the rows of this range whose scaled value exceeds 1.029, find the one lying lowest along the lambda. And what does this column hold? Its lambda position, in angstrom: 6483.81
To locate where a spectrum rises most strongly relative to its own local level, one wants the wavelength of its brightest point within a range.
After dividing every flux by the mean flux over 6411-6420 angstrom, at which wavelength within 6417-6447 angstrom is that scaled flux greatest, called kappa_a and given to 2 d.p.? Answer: 6424.36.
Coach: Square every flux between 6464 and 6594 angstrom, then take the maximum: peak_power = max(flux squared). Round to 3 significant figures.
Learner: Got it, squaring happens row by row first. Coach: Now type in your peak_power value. 980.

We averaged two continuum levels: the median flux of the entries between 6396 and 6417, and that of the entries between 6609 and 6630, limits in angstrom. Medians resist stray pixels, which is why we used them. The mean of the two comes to 28.4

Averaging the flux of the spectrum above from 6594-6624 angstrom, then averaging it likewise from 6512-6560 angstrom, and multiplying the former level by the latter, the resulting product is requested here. 801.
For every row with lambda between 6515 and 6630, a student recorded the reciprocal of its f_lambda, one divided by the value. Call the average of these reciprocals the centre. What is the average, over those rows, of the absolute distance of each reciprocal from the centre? 0.0015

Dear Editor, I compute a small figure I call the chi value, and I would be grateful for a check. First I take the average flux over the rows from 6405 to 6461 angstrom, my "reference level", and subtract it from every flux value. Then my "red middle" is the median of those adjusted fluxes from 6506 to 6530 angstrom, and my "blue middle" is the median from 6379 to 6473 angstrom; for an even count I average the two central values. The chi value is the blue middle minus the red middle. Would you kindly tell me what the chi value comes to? -1.15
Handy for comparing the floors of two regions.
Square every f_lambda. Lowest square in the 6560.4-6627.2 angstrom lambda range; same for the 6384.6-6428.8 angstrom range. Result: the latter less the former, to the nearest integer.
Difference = -30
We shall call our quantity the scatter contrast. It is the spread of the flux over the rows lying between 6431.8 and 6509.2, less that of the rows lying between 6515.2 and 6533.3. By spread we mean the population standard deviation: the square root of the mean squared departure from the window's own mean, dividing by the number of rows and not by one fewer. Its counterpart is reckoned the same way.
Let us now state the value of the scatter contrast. 1.5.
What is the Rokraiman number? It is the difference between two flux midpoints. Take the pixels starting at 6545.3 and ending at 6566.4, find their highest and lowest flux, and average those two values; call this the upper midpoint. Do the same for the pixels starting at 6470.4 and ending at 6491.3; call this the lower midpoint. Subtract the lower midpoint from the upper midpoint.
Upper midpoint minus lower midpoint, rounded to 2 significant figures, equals 0.60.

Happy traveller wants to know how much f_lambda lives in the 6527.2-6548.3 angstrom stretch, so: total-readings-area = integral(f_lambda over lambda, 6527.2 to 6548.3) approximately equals 598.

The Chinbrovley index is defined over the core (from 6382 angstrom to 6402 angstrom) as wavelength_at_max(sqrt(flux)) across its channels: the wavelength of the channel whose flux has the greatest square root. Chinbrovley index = 6397.79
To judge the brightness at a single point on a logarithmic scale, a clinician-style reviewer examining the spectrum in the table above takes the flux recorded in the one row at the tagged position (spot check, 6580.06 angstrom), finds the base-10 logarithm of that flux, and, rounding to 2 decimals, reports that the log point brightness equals 1.46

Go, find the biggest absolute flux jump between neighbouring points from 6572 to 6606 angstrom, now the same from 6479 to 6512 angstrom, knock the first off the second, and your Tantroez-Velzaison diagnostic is 1.7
